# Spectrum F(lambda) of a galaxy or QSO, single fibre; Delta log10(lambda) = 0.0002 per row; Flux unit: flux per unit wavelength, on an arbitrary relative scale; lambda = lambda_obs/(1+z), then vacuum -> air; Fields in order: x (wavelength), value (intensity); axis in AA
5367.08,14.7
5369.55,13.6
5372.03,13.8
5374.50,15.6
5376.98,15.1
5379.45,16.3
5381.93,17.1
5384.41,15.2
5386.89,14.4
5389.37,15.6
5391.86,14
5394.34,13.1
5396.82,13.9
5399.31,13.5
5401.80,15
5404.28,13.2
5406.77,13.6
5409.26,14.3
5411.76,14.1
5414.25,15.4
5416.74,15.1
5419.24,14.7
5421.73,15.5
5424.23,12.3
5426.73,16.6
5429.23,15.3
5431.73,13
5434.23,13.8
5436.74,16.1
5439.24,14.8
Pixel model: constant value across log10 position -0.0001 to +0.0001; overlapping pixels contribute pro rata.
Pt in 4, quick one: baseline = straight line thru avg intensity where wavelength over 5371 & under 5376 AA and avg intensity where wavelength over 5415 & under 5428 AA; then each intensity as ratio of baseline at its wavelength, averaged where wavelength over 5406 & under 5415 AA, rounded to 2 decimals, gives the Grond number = 0.97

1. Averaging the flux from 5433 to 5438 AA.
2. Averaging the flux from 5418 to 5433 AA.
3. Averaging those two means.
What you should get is 14.76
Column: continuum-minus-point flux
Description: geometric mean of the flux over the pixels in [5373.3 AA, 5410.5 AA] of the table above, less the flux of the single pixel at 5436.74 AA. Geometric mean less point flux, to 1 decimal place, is -1.5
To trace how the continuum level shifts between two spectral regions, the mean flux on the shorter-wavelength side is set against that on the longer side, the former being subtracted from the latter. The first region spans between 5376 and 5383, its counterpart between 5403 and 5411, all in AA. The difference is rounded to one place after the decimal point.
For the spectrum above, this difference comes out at -2.5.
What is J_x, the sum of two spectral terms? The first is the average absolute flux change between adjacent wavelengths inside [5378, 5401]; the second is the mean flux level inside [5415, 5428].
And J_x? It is 15.9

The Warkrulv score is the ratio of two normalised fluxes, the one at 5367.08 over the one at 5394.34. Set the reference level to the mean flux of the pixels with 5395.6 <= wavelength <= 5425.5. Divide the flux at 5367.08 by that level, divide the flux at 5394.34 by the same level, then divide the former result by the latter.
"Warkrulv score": 1.12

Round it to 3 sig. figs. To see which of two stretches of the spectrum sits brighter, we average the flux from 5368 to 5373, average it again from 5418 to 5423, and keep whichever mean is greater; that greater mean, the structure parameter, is 15.1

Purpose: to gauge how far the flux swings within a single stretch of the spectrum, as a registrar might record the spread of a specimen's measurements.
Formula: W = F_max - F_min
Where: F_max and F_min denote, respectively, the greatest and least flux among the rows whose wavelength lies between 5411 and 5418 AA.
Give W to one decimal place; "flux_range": 1.3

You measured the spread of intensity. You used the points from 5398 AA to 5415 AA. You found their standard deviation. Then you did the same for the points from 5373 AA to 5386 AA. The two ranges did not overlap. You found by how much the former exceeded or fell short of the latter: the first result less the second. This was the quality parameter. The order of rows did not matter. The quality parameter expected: 0.0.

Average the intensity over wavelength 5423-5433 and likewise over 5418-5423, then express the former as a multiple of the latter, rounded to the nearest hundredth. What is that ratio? 0.95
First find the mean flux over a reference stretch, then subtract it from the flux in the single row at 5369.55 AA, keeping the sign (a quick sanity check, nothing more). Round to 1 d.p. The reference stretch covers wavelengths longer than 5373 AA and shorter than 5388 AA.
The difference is -2.0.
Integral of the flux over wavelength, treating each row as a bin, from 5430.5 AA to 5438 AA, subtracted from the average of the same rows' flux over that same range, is -93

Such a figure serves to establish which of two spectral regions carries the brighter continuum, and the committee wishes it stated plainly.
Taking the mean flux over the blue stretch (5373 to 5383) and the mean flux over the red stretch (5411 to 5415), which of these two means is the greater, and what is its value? 16.0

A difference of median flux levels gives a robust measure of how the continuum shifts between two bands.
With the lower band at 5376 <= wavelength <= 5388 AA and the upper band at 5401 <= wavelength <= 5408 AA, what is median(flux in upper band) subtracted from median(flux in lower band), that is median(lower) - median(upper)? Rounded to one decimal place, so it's 1.6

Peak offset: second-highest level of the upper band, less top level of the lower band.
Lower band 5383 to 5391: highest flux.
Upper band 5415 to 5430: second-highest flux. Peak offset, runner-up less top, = -0.1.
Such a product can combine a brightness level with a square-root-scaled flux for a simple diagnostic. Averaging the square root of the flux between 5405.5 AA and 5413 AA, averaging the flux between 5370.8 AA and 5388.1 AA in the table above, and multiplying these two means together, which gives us 57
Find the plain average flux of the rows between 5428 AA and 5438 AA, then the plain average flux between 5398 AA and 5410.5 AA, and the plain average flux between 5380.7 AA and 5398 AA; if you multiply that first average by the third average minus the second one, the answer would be 12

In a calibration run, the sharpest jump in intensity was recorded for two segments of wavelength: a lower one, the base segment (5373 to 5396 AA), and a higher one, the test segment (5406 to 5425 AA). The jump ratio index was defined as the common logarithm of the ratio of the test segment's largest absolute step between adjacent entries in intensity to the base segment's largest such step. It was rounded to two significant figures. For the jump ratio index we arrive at 0.23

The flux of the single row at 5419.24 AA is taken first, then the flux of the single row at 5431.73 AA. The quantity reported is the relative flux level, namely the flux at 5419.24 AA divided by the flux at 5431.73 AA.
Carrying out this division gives 1.13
